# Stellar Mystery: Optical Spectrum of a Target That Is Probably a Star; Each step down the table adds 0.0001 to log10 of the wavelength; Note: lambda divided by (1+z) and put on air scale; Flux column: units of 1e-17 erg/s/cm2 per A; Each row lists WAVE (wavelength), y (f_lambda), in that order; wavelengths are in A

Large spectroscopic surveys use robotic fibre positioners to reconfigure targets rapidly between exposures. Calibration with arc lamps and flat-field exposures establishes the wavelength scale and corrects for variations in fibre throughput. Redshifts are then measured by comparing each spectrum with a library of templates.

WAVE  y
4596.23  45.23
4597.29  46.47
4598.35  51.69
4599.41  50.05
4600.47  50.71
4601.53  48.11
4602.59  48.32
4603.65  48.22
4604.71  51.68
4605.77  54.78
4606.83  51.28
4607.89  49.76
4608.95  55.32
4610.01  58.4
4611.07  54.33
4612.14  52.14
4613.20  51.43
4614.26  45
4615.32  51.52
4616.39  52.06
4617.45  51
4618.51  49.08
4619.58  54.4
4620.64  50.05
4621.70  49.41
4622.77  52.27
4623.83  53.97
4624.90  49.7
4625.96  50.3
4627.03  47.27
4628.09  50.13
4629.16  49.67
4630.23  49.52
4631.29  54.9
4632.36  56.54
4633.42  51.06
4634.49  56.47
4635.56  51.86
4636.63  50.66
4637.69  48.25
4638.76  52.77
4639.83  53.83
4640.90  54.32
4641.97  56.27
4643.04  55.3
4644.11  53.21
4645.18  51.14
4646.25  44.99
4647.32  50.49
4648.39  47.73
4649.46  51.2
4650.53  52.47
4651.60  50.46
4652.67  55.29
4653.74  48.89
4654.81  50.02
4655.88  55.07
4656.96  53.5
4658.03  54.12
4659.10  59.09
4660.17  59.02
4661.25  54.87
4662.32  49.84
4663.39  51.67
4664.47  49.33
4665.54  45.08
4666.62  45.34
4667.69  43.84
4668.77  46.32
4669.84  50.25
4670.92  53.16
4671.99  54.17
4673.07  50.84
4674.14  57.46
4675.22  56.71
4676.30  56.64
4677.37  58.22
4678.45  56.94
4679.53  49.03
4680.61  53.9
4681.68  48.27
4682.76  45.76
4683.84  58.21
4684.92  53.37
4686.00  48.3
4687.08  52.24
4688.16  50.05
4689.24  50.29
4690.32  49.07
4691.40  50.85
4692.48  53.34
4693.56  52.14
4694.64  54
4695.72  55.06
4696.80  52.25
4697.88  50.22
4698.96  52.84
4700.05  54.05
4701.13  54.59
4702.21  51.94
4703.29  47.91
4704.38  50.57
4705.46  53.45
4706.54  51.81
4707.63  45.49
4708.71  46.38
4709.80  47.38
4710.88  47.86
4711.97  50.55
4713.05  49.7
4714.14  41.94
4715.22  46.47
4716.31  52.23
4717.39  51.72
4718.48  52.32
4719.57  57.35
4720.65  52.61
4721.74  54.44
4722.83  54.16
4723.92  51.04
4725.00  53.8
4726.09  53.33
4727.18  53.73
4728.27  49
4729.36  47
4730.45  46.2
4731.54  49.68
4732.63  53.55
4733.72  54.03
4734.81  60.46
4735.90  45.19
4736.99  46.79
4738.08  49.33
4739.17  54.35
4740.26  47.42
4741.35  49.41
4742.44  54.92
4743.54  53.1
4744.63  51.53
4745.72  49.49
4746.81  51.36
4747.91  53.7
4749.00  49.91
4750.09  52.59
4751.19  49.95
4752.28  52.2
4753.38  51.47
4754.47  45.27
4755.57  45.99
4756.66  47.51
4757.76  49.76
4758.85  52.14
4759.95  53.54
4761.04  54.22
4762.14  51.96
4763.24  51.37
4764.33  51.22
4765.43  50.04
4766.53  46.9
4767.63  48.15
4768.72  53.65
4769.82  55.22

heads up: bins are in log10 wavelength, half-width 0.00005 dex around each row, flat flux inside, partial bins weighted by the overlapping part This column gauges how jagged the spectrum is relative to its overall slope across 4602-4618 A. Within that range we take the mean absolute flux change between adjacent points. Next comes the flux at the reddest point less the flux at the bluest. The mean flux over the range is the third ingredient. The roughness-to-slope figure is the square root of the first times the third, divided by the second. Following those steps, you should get 4.6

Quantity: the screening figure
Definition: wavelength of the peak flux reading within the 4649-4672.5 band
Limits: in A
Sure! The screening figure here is 4659.10 A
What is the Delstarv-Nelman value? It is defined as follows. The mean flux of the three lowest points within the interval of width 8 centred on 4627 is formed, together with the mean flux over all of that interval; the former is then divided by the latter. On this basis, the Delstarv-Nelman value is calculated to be 0.97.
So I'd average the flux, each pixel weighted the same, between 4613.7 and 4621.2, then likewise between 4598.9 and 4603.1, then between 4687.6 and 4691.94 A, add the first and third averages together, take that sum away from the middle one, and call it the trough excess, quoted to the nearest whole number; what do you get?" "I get -51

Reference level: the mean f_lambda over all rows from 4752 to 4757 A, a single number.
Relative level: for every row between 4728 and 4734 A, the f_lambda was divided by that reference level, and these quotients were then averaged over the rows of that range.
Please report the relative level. 1.03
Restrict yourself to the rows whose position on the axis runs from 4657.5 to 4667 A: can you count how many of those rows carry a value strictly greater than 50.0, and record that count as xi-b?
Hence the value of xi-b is 5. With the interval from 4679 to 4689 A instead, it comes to 5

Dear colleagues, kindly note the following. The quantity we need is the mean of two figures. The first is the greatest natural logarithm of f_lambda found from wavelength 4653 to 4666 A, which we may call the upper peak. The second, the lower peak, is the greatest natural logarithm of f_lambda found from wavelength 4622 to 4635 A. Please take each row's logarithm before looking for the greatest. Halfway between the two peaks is 4.06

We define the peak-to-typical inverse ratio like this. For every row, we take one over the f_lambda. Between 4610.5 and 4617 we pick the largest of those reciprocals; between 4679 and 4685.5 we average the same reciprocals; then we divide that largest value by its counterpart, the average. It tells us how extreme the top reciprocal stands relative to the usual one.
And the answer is 1.14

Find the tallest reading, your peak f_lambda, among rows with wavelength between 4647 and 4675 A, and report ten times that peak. 591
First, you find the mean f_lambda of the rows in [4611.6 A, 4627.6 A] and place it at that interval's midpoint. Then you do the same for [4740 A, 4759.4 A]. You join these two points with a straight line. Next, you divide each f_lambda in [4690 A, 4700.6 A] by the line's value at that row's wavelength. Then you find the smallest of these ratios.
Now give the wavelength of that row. 4690.32 A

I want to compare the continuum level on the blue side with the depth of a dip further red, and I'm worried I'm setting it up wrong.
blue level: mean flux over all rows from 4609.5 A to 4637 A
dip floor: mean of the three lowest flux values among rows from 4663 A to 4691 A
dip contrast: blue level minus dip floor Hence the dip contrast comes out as 6.9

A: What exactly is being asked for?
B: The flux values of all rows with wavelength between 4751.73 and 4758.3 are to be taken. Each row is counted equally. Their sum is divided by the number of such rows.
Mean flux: 48.7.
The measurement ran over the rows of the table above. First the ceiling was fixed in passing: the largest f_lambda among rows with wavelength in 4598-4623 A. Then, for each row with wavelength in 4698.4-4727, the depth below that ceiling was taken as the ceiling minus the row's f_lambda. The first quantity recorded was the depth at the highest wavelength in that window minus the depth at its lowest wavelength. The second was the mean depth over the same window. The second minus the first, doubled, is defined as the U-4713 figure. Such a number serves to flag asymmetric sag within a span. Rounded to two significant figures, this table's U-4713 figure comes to 16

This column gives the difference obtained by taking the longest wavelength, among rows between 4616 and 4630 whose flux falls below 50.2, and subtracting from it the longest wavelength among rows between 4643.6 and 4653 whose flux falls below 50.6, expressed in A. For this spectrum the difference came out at -22.4 A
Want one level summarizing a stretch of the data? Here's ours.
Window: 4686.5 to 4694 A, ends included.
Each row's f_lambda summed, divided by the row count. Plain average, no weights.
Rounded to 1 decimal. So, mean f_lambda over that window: 51.1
